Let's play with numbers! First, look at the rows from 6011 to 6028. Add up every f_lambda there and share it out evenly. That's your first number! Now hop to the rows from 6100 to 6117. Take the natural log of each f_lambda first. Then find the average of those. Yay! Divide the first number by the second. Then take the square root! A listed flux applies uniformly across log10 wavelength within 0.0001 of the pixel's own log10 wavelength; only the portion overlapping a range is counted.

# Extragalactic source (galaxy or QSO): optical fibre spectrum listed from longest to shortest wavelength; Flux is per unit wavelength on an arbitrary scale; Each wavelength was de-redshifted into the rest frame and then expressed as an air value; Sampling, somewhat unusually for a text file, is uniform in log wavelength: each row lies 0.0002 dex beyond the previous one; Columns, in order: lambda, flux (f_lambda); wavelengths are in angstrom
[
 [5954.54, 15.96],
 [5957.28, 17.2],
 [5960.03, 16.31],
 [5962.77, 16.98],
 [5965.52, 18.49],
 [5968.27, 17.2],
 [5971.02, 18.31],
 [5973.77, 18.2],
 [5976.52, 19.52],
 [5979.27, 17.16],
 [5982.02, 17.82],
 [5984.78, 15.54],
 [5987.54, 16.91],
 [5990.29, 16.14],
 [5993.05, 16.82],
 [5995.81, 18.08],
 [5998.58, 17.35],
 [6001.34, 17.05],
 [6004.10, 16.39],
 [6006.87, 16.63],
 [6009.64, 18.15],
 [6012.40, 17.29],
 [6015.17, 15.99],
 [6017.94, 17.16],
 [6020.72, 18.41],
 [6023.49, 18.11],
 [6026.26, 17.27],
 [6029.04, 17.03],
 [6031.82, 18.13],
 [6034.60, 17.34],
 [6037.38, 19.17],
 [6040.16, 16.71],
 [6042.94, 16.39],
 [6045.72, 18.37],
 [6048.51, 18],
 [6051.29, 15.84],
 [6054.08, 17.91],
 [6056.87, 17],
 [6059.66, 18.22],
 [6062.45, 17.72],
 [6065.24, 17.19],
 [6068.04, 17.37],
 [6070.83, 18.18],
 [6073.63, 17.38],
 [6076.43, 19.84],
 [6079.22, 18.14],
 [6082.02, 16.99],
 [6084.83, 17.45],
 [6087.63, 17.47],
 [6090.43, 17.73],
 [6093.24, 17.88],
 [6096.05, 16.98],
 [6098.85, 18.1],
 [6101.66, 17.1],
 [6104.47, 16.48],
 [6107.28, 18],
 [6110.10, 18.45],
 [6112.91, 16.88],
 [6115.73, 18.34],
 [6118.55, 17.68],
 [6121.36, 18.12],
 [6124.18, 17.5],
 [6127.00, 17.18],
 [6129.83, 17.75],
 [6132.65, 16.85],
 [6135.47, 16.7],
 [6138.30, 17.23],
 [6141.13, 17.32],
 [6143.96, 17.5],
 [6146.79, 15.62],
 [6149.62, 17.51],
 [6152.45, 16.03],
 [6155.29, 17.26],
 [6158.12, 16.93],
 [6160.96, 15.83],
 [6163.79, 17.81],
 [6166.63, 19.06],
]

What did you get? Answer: 2.46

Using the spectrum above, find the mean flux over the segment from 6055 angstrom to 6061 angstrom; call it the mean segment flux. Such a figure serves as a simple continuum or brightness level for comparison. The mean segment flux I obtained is 17.6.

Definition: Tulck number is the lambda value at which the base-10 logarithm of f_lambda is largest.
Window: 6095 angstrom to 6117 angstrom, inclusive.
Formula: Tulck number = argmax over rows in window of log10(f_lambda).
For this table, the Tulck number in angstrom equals 6110.10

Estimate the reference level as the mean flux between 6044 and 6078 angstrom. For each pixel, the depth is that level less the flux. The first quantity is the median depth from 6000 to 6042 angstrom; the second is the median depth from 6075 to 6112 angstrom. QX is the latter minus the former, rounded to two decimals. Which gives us -0.46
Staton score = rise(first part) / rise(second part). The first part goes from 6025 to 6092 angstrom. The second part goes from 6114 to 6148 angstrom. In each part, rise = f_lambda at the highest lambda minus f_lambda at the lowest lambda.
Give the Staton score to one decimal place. -0.2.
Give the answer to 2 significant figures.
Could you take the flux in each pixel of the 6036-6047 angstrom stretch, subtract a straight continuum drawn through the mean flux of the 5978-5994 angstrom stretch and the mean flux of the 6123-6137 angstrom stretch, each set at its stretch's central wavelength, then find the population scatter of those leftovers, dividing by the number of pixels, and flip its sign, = -1.2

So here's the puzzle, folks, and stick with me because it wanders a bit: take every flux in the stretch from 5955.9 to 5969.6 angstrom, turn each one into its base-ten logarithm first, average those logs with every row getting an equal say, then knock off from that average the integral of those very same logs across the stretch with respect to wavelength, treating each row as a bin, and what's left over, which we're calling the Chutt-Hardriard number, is -15.7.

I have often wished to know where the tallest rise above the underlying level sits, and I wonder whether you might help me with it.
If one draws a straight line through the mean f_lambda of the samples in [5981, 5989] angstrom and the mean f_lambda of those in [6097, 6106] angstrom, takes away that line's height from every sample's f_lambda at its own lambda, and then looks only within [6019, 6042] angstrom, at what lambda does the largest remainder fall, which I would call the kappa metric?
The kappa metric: 6037.38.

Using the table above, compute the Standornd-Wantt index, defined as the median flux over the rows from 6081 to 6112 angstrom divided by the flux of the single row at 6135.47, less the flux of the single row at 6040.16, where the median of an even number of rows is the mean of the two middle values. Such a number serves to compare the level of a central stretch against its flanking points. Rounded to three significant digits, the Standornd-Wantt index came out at -15.7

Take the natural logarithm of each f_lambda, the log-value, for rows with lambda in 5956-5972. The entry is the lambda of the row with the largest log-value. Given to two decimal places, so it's 5965.52 angstrom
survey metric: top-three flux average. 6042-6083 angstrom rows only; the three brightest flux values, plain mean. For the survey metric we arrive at 18.81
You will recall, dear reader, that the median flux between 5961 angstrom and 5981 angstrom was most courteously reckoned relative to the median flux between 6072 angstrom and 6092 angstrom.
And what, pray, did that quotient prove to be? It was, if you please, 1.04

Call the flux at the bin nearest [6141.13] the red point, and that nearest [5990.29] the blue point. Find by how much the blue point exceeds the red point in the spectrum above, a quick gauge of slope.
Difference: -1.2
